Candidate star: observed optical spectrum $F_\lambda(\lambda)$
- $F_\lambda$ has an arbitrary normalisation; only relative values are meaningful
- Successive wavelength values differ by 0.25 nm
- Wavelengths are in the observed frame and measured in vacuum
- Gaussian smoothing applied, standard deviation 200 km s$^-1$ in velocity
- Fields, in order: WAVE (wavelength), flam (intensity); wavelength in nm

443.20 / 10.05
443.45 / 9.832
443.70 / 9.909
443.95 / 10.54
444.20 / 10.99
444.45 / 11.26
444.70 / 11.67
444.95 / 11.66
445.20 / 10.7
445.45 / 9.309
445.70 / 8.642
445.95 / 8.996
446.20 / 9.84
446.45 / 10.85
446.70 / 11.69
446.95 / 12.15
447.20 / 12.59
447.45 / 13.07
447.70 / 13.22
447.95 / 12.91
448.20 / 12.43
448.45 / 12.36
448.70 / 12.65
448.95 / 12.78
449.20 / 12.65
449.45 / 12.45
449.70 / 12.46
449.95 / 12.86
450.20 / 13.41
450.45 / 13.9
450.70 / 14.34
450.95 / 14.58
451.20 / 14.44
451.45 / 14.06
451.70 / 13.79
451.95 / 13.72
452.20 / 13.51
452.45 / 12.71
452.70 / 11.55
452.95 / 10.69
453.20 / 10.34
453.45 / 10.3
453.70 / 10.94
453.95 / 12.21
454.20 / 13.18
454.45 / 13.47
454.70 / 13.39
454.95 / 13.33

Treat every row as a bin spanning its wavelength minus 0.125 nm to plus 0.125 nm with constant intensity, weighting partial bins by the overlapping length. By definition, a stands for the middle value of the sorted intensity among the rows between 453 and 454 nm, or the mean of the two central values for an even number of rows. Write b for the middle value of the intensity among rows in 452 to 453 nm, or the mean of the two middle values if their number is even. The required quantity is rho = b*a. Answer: 129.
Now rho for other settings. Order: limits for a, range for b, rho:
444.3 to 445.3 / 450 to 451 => 162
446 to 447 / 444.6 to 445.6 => 126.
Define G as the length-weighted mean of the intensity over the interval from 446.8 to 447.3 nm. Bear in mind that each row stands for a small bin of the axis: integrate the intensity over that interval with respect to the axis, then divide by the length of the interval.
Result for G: 12.3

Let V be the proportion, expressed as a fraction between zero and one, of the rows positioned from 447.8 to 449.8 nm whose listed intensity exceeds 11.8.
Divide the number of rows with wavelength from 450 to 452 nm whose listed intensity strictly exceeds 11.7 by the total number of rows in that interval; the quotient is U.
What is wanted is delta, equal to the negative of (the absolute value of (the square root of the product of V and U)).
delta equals -1.0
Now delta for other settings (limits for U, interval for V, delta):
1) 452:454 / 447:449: -0.6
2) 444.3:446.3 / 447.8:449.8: 0.0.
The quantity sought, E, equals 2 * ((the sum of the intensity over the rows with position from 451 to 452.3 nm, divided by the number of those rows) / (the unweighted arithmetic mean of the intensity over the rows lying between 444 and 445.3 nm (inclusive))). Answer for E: 2.47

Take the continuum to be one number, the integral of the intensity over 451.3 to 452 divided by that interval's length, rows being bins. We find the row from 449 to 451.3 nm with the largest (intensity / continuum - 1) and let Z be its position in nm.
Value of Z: 450.95 nm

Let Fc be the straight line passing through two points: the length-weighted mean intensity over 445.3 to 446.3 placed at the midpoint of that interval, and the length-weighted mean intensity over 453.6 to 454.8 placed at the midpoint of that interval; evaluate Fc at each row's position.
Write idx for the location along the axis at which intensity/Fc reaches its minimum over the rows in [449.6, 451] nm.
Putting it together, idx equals 449.70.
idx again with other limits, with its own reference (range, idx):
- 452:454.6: 453.45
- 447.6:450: 449.70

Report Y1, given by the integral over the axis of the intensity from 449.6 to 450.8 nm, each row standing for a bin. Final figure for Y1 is 16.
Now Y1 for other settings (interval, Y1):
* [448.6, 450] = 18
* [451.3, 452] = 10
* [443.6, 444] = 4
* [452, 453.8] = 21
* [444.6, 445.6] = 11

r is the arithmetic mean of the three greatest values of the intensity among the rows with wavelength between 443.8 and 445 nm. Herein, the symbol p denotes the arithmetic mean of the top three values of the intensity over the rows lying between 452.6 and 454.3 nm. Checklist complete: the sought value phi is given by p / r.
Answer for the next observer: 1.07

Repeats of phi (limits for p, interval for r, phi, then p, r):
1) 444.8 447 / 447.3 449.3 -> 0.91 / 11.8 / 13.1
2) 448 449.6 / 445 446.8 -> 1.15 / 12.7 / 11.1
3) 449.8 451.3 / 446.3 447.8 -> 1.12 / 14.5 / 13.0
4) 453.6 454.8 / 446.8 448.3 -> 1.02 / 13.3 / 13.1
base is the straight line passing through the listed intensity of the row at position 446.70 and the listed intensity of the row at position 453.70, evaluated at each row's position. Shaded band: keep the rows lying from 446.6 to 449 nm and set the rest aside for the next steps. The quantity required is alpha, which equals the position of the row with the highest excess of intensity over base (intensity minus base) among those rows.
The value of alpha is 447.70 nm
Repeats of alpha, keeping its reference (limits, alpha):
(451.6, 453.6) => 451.70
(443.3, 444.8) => 444.70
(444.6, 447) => 446.95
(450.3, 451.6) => 450.95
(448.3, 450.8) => 450.70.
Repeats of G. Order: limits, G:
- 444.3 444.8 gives 11.4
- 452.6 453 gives 11.2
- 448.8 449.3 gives 12.7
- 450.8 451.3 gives 14.5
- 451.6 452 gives 13.8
